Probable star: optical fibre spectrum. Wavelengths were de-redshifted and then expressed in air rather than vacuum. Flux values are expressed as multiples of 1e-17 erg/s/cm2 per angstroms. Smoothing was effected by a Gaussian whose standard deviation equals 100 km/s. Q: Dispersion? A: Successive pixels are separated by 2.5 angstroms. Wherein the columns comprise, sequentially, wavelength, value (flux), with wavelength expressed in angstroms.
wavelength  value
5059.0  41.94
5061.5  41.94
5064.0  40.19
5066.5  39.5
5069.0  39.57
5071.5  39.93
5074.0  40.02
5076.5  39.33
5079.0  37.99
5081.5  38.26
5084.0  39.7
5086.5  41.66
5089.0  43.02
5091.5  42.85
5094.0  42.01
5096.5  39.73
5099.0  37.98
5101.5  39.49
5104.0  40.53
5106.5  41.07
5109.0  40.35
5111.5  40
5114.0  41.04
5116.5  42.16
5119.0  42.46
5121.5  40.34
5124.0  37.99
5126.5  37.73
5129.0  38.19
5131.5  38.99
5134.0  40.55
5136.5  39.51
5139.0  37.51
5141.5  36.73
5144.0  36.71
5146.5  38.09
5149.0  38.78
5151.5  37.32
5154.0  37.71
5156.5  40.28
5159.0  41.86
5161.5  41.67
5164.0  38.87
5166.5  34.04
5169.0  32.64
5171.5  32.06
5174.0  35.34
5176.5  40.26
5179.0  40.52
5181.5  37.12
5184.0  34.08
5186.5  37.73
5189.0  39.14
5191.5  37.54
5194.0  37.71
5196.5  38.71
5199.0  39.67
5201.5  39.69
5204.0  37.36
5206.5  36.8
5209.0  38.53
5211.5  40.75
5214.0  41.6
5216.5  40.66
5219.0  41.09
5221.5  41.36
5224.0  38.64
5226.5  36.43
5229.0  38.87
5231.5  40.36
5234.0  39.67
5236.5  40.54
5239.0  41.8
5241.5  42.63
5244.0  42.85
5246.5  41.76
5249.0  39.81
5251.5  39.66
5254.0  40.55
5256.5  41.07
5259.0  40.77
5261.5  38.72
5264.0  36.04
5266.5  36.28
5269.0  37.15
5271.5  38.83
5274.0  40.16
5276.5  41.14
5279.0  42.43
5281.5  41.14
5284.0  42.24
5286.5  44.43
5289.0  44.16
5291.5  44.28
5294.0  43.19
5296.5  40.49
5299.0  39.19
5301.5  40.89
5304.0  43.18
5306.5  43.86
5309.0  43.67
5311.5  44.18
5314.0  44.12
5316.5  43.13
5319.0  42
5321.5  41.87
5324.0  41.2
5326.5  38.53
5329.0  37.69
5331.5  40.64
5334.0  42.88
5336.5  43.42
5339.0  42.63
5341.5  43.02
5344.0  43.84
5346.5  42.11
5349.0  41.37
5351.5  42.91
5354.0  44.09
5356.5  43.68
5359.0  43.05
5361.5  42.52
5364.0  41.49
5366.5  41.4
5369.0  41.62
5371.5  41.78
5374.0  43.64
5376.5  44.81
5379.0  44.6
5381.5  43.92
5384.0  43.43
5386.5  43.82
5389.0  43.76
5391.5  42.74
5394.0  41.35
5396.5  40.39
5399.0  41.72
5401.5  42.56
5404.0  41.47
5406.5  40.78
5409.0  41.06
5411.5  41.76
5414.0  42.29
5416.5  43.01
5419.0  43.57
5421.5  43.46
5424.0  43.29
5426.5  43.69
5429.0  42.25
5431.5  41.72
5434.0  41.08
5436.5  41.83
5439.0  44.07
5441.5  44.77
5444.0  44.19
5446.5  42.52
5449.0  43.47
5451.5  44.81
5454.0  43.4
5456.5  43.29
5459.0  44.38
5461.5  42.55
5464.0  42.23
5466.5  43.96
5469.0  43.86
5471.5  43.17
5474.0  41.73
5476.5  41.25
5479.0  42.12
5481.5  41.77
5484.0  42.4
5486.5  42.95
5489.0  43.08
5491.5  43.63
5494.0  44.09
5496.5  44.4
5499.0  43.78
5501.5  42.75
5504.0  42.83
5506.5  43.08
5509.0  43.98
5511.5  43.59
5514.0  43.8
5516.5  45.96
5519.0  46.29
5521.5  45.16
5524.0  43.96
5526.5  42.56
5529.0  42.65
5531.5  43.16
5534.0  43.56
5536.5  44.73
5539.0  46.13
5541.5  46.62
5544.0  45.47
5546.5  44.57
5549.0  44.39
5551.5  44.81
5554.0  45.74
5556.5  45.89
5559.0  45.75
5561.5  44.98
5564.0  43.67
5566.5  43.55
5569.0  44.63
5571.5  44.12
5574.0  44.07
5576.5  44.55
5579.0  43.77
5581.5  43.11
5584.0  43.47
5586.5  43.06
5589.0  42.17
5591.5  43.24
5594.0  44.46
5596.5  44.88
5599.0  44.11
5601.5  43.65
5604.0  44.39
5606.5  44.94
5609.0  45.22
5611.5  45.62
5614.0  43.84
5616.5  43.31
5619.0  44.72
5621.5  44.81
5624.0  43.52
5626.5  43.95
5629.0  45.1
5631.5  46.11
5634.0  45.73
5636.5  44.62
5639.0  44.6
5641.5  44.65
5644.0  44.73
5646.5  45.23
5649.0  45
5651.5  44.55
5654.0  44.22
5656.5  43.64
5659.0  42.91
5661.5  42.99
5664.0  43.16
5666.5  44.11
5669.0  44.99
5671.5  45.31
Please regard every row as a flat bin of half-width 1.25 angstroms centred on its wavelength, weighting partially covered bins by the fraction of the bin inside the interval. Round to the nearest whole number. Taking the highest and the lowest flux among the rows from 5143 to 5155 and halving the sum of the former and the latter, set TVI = 38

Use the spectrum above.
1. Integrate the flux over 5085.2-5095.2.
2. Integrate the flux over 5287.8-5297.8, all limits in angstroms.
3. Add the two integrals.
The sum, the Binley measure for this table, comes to 854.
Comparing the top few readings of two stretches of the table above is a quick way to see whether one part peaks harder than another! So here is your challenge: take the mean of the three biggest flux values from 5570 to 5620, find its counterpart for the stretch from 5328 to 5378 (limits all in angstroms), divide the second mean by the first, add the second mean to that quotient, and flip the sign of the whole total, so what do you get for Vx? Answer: -45.2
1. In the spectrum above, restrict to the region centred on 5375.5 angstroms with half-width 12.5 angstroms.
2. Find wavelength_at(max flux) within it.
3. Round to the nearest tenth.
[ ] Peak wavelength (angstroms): 5376.5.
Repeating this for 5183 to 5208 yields 5201.5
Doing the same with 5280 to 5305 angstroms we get 5286.5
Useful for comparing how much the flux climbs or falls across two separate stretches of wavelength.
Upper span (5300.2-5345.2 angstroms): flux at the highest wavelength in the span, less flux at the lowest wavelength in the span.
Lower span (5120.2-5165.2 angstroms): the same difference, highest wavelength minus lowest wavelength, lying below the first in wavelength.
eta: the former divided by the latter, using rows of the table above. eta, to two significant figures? -2.0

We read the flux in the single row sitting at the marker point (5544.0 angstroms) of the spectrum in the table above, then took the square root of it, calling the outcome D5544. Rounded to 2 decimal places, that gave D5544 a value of 6.74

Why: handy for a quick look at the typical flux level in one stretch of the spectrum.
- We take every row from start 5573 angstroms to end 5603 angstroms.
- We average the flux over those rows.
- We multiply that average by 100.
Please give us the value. 4371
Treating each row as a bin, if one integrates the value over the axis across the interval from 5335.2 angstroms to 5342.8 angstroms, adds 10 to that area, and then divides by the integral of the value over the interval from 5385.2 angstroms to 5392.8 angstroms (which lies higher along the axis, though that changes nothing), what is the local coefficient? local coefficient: 1.02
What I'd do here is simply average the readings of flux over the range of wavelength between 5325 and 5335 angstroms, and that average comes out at 39.9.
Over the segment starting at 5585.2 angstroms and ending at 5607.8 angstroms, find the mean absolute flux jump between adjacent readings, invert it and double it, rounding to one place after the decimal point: 2.6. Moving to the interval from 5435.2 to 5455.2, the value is 1.6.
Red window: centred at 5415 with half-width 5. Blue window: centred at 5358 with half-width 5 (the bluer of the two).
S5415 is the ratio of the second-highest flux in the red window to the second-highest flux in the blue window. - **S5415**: 0.98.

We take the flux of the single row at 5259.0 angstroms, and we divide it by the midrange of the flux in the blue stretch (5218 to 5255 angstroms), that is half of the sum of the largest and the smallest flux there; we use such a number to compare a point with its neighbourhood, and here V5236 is 1.029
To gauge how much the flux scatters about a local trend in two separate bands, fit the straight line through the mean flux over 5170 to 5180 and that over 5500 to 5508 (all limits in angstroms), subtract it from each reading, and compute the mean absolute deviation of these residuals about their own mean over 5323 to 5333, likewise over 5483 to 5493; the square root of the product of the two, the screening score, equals 0.64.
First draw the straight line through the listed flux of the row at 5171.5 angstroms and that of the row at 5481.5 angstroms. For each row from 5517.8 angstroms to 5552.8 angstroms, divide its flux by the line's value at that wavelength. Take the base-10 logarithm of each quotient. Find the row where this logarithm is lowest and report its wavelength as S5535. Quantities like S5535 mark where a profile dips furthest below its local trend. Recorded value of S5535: 5526.5 angstroms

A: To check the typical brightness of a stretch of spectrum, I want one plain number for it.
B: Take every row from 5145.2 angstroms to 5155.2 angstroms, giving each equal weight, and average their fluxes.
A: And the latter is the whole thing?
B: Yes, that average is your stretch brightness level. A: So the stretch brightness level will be 38.0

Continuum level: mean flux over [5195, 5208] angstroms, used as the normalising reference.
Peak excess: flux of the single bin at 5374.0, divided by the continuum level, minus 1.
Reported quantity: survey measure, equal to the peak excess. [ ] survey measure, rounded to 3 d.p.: 0.135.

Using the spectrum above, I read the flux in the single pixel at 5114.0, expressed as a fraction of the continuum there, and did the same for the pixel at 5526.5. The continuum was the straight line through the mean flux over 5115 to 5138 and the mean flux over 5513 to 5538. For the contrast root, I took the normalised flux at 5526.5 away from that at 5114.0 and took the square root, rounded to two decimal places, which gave 0.27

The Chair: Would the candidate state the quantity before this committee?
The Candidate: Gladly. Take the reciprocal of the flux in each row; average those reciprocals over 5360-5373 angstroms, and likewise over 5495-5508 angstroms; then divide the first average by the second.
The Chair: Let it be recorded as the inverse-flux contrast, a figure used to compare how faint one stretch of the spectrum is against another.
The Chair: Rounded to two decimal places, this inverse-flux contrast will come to 1.04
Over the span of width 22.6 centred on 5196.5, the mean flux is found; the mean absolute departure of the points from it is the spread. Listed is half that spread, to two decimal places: 0.46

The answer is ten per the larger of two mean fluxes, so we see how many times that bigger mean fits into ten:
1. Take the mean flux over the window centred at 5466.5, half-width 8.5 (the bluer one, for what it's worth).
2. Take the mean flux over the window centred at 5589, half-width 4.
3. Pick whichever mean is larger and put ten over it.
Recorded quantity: 0.232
